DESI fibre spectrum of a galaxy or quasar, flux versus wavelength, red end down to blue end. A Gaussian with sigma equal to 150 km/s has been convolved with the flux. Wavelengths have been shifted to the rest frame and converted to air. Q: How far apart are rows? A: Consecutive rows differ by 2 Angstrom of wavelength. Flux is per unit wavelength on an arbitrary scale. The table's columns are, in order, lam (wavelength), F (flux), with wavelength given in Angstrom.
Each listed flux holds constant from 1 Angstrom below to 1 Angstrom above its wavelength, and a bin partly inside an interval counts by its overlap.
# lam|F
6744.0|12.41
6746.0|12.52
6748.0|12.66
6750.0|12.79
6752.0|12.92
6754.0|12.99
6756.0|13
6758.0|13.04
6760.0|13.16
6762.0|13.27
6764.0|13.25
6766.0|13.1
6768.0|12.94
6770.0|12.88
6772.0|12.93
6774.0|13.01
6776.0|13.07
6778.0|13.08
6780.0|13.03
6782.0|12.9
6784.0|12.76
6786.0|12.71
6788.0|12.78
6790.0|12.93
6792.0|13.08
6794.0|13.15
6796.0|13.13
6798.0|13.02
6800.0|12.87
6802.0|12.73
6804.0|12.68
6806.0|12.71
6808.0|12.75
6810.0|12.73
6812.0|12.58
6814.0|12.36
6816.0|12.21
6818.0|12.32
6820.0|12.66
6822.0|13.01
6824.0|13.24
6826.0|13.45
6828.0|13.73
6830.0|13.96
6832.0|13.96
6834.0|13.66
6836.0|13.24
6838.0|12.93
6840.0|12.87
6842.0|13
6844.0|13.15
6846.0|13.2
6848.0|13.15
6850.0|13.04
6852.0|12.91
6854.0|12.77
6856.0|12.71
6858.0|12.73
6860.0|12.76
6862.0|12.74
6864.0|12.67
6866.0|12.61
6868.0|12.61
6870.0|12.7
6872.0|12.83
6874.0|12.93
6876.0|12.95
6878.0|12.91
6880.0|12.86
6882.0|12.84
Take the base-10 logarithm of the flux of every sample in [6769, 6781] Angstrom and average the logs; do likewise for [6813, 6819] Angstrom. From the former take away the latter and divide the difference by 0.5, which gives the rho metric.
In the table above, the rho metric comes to 0.048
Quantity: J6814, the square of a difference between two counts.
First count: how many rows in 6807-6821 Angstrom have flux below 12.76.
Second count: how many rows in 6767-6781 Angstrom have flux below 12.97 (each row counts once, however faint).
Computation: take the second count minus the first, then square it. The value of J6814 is 16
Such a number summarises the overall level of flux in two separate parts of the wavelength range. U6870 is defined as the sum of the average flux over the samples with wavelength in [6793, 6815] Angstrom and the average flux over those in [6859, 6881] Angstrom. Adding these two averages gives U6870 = 25.6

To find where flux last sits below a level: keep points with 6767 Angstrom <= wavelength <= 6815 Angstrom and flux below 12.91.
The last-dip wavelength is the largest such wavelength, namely 6814.0 Angstrom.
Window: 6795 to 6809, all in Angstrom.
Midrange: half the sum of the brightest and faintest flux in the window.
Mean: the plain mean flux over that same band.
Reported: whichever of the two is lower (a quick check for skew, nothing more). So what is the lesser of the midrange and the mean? 12.8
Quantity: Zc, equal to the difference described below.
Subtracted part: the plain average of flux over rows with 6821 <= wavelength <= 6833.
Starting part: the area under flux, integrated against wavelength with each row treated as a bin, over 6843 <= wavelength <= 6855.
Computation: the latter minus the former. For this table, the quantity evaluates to 143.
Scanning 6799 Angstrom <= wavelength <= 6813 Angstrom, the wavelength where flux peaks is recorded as 6800.0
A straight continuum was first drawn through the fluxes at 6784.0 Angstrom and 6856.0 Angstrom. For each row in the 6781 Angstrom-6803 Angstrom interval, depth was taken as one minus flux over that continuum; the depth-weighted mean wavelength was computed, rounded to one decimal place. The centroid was 6793.8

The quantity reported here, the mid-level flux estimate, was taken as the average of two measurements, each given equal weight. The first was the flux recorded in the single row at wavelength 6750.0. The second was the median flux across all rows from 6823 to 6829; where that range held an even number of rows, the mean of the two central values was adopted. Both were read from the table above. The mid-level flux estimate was 13.1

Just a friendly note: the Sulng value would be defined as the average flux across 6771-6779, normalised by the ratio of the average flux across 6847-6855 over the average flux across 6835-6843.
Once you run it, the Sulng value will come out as 13.1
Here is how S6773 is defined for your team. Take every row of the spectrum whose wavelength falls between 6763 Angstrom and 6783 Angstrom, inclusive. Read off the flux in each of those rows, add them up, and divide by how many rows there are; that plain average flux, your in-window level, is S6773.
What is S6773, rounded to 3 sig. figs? 13.0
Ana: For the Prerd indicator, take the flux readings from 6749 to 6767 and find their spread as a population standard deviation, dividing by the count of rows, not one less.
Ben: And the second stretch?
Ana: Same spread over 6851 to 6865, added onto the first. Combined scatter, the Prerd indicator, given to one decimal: 0.2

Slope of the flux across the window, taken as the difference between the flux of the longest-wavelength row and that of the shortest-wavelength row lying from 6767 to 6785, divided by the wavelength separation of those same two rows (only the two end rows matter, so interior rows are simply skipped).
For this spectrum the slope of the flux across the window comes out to -0.011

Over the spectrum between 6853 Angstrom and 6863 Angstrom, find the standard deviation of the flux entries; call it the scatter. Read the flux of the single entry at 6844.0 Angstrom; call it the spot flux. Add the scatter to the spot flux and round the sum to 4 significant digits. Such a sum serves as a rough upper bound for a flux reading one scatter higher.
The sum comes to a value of 13.17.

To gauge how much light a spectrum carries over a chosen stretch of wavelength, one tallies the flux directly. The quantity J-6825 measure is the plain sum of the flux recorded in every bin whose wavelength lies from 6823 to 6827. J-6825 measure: 26.7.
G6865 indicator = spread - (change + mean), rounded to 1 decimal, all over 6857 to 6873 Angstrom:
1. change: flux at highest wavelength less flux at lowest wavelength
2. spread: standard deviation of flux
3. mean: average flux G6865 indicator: -12.7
